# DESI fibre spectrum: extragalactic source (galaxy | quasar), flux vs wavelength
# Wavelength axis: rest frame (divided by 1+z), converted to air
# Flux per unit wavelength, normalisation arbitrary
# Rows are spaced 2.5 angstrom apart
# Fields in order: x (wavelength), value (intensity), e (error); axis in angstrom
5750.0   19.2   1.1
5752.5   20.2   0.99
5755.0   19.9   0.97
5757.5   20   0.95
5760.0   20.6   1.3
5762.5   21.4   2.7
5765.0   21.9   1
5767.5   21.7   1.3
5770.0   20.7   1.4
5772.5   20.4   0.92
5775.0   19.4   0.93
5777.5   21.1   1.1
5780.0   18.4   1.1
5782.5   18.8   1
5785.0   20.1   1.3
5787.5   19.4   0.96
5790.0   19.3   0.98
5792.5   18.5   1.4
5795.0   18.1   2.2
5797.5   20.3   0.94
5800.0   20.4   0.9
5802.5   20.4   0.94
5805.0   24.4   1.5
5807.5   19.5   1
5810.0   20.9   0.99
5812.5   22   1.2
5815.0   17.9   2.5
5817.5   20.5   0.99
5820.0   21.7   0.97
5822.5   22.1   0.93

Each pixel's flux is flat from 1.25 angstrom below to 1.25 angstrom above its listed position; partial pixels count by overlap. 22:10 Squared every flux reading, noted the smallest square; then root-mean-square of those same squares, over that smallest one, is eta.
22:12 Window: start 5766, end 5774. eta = 1.06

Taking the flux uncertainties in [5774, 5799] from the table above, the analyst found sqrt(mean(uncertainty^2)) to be 1.25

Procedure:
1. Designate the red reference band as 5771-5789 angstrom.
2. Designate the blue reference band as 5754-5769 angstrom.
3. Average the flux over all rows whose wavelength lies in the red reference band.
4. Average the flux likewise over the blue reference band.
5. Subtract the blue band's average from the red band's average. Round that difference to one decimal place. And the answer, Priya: -1.3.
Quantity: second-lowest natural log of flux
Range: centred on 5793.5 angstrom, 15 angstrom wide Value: 2.92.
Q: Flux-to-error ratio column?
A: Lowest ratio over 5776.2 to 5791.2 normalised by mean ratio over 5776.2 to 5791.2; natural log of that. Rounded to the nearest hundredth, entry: -0.17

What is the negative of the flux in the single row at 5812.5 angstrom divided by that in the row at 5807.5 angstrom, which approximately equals -1.13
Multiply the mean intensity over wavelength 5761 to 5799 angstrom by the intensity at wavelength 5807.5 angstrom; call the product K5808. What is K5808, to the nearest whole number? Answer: 389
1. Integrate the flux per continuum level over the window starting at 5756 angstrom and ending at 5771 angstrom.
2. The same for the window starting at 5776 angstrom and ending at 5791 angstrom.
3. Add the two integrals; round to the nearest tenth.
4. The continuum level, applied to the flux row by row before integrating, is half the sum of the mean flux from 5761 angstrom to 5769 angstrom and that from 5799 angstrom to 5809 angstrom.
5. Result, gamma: 28.4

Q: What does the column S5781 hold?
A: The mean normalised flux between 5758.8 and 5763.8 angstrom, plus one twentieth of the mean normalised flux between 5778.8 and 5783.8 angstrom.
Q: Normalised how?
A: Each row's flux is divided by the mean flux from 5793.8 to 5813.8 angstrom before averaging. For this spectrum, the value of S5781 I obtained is 1.06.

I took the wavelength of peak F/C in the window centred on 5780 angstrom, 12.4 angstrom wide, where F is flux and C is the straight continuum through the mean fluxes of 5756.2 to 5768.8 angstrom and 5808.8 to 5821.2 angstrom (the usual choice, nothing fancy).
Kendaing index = 5777.5 angstrom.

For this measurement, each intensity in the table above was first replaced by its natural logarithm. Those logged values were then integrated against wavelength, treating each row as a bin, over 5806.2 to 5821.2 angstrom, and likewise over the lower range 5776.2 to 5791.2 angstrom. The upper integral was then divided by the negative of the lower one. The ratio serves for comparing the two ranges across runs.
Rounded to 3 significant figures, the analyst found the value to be -1.01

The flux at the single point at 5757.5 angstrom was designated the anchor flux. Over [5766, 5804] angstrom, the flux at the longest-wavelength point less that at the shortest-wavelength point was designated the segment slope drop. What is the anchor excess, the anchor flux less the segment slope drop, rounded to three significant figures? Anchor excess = 21.3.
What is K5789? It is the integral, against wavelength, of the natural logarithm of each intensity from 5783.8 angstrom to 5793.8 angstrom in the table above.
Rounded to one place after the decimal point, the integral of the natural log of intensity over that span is 29.6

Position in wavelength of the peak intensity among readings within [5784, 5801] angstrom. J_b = 5800.0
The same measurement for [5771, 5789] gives 5777.5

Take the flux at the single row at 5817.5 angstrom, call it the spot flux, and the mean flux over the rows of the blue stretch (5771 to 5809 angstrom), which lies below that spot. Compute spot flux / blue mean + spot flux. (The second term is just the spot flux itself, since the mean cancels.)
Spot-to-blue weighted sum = 21.5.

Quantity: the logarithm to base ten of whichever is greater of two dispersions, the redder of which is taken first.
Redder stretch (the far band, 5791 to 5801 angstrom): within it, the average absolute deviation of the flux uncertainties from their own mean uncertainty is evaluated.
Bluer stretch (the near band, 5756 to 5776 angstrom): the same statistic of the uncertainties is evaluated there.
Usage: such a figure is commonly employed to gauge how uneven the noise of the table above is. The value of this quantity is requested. -0.36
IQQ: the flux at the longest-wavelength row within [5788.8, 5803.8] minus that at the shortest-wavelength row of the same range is 1.1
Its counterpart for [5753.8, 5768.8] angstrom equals 1.8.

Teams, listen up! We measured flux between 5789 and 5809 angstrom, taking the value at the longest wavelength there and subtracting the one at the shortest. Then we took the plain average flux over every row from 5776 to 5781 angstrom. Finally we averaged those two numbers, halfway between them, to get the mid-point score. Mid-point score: 10.0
